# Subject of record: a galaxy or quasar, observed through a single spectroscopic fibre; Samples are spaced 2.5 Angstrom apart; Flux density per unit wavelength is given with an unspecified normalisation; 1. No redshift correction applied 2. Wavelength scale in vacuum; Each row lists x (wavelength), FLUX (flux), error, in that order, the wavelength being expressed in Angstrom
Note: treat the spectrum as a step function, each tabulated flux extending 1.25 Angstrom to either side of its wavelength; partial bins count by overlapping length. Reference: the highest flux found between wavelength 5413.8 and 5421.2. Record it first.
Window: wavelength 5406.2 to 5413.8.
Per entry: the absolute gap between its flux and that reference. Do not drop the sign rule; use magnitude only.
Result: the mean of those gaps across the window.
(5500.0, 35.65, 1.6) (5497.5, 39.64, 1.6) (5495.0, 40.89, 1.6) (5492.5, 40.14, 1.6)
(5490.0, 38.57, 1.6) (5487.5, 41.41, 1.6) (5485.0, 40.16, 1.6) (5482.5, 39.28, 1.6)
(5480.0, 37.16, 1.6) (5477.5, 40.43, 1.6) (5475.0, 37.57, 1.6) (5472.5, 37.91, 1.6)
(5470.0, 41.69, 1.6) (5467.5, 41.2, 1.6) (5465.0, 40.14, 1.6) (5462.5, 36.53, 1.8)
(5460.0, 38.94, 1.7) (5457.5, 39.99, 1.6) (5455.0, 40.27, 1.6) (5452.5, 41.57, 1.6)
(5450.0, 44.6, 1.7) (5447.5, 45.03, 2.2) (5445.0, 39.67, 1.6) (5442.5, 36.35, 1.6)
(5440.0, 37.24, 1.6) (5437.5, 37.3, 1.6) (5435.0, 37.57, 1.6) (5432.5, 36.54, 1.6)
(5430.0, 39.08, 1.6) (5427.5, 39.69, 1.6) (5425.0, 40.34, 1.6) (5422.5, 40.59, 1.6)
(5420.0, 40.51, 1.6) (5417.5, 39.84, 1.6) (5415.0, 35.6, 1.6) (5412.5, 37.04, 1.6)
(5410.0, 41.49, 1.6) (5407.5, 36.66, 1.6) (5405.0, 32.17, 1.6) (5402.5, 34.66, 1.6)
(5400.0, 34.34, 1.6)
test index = 2.8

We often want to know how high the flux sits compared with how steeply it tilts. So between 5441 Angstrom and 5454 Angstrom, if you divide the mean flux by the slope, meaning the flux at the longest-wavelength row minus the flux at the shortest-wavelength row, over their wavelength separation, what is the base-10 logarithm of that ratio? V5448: 1.9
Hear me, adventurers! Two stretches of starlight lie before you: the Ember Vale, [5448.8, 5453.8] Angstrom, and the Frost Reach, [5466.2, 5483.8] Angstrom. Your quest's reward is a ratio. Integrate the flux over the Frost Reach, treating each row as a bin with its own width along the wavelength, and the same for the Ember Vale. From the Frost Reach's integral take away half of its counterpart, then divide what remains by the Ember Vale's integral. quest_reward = 2.7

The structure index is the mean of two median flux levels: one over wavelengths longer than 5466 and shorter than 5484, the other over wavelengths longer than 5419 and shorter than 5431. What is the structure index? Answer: 39.8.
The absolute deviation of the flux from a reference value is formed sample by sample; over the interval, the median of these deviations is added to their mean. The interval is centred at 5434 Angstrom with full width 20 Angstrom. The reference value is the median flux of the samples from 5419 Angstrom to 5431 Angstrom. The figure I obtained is 5.2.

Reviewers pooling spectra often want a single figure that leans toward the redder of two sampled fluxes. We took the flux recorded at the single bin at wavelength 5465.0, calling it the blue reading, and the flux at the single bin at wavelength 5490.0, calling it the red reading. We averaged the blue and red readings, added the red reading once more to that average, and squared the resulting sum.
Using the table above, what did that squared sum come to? 6072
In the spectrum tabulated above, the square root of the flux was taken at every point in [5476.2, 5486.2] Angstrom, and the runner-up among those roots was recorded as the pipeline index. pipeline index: 6.34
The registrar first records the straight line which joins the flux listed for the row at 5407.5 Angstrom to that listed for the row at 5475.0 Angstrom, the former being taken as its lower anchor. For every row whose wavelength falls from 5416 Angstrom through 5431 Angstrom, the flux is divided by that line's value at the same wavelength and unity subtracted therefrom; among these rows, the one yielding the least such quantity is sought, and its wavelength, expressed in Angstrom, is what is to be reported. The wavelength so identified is 5430.0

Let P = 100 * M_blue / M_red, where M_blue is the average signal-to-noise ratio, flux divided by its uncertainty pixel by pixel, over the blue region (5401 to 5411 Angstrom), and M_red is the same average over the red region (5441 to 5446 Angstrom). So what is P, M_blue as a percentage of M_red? 95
